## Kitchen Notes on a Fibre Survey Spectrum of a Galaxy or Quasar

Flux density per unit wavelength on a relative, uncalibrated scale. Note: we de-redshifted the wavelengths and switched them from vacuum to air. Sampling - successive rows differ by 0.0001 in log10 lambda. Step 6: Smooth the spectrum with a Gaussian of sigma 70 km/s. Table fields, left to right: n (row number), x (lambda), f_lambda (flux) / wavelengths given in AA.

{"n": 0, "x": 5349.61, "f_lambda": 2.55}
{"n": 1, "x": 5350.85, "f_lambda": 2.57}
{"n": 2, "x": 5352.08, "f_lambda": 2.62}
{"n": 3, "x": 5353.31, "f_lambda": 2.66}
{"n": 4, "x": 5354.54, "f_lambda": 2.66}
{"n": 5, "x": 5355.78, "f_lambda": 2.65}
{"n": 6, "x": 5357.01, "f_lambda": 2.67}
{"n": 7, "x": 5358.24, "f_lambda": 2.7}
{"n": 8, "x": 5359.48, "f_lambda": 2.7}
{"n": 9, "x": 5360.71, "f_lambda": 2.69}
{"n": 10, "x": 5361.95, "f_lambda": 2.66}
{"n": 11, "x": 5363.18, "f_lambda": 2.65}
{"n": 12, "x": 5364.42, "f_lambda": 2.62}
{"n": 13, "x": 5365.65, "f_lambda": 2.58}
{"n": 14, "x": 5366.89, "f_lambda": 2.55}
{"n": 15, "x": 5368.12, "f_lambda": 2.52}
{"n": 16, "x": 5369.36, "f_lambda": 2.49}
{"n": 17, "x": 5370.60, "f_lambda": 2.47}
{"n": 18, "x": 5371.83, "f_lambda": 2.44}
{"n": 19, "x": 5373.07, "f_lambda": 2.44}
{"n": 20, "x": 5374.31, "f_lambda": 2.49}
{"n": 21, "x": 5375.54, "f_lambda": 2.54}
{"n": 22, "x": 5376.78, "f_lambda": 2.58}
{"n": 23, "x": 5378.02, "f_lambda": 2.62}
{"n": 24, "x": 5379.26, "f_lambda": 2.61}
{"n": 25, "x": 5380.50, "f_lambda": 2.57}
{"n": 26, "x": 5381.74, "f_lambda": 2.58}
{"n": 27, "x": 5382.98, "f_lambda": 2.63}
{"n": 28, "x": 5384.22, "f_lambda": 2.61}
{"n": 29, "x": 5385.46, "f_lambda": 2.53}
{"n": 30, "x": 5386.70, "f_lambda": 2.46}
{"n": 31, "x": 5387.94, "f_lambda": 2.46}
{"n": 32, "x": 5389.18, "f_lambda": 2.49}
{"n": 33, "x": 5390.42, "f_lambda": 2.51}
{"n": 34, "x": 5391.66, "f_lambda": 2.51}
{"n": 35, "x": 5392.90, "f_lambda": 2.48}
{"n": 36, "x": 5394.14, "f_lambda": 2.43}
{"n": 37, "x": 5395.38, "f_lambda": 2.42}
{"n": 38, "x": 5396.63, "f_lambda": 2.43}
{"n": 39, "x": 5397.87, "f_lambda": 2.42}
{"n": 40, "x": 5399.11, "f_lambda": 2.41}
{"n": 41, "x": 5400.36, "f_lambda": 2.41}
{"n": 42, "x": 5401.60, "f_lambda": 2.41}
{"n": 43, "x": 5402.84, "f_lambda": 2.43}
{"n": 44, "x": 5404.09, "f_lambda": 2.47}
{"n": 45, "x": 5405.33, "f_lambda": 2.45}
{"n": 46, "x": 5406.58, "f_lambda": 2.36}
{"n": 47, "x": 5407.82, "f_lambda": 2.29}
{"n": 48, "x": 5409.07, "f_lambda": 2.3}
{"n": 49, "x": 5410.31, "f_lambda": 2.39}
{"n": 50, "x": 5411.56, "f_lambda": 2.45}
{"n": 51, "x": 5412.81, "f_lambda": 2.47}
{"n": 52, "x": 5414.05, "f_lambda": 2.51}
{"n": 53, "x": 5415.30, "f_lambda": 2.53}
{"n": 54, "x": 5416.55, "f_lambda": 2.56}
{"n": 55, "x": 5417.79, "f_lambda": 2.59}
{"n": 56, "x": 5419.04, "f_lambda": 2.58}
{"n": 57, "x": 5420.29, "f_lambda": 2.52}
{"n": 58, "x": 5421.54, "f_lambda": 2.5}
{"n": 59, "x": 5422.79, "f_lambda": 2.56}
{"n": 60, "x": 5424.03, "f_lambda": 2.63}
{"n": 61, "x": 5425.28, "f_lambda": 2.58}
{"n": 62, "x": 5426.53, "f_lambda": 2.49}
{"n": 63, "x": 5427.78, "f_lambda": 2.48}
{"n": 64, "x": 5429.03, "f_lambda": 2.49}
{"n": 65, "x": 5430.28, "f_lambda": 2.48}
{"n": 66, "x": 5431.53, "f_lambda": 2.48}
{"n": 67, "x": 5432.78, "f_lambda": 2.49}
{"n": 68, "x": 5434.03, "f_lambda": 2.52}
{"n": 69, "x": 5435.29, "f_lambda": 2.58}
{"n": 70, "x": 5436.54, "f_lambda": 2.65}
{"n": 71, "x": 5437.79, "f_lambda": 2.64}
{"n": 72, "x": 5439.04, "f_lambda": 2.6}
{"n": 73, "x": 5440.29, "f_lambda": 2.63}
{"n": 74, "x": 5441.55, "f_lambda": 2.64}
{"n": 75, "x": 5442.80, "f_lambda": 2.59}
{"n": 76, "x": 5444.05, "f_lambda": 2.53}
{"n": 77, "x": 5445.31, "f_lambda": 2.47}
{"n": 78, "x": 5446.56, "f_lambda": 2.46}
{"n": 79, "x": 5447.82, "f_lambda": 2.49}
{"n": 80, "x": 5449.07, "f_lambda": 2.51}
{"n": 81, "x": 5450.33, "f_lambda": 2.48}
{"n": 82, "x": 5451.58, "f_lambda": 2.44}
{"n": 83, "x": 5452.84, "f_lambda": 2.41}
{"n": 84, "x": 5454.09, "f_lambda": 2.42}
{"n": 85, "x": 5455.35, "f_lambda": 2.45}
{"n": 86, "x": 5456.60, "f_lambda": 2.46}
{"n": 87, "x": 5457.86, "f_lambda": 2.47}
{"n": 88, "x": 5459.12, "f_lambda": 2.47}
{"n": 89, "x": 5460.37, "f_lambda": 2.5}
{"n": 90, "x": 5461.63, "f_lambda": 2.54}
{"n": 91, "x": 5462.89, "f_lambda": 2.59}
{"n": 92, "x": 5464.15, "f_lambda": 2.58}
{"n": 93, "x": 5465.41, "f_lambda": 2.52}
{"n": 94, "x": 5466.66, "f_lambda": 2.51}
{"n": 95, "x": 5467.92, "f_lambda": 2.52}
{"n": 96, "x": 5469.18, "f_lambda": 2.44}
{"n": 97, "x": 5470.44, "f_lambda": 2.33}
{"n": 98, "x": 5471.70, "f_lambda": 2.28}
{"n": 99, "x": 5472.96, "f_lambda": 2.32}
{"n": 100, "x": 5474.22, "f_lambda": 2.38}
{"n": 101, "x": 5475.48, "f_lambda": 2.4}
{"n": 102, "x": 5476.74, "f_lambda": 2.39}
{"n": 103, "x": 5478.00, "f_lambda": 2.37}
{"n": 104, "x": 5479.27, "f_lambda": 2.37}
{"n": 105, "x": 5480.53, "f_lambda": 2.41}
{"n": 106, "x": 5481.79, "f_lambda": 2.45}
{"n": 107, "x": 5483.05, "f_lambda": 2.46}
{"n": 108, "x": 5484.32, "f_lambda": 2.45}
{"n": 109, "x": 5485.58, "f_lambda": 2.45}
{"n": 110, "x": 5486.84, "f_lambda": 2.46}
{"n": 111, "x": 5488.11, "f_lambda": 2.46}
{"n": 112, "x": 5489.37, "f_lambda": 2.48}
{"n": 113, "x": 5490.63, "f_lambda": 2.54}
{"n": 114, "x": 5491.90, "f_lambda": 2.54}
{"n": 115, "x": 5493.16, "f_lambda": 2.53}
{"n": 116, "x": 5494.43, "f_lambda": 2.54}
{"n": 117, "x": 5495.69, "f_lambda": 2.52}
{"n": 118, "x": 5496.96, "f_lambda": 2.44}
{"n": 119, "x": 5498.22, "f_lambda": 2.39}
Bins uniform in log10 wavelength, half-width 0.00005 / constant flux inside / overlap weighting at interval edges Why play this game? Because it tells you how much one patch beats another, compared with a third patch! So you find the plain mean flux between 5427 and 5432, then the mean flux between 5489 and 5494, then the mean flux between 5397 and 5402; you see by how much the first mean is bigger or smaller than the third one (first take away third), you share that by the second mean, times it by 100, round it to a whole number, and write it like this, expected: 3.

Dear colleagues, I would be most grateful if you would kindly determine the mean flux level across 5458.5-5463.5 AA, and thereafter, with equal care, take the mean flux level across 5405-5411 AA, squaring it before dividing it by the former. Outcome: 2.2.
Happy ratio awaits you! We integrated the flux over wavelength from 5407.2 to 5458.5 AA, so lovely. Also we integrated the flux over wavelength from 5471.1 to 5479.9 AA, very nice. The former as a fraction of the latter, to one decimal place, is 6.2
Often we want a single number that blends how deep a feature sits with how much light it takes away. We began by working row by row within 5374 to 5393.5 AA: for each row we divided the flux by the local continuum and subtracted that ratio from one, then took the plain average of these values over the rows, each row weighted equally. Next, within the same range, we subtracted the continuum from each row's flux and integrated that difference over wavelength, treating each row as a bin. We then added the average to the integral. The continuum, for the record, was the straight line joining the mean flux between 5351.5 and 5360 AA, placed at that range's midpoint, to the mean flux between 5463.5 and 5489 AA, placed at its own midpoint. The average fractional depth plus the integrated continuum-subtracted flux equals -1.3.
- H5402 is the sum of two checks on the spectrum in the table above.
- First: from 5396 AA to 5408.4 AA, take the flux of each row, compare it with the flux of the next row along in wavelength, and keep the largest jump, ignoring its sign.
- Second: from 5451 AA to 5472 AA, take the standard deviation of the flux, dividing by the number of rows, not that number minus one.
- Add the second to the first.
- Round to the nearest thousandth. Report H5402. 0.168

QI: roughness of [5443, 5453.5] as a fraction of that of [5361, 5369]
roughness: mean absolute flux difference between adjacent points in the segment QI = 1.1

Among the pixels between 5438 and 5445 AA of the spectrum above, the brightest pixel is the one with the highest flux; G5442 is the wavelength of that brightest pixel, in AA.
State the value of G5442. 5441.55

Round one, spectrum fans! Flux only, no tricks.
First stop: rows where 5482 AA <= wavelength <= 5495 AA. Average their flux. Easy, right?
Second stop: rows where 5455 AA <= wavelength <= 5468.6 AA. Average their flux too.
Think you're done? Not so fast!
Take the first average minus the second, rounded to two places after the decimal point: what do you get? -0.02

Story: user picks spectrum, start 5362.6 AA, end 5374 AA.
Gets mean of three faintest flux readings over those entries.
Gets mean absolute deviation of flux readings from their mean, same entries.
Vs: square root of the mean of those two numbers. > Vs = 1.12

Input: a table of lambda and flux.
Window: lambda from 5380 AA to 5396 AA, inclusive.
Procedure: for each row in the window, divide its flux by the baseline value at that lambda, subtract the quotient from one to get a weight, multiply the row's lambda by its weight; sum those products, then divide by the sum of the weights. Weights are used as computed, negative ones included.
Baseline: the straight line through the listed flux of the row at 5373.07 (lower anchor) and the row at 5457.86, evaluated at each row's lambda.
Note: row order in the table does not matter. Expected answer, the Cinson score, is 5384.3 AA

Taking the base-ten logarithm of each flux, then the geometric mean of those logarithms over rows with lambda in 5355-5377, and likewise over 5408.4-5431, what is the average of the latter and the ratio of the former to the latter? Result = 0.715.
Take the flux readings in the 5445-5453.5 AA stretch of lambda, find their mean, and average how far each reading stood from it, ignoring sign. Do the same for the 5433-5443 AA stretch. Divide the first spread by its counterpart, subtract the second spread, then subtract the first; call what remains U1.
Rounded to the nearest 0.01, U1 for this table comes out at 0.68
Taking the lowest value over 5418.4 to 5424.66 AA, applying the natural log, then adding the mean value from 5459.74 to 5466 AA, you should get 3.462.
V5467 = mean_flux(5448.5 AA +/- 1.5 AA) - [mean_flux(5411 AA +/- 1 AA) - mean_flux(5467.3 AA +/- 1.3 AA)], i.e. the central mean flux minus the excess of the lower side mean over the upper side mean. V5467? 2.59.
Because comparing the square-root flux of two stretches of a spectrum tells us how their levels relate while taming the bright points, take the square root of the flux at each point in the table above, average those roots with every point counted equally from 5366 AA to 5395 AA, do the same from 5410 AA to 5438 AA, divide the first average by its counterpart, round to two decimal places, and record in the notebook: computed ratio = 1.00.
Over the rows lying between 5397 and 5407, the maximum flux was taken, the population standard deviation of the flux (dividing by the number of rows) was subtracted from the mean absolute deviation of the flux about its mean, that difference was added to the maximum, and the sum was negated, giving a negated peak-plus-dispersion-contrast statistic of -2.46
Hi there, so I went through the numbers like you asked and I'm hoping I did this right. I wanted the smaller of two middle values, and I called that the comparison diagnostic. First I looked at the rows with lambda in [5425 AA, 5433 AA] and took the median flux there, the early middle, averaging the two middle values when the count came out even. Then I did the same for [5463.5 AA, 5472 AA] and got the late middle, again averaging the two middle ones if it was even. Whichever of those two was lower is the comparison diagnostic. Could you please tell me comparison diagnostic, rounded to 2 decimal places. 2.49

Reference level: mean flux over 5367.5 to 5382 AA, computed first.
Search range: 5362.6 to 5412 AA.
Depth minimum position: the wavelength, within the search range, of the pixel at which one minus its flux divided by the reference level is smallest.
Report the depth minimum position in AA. 5363.18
